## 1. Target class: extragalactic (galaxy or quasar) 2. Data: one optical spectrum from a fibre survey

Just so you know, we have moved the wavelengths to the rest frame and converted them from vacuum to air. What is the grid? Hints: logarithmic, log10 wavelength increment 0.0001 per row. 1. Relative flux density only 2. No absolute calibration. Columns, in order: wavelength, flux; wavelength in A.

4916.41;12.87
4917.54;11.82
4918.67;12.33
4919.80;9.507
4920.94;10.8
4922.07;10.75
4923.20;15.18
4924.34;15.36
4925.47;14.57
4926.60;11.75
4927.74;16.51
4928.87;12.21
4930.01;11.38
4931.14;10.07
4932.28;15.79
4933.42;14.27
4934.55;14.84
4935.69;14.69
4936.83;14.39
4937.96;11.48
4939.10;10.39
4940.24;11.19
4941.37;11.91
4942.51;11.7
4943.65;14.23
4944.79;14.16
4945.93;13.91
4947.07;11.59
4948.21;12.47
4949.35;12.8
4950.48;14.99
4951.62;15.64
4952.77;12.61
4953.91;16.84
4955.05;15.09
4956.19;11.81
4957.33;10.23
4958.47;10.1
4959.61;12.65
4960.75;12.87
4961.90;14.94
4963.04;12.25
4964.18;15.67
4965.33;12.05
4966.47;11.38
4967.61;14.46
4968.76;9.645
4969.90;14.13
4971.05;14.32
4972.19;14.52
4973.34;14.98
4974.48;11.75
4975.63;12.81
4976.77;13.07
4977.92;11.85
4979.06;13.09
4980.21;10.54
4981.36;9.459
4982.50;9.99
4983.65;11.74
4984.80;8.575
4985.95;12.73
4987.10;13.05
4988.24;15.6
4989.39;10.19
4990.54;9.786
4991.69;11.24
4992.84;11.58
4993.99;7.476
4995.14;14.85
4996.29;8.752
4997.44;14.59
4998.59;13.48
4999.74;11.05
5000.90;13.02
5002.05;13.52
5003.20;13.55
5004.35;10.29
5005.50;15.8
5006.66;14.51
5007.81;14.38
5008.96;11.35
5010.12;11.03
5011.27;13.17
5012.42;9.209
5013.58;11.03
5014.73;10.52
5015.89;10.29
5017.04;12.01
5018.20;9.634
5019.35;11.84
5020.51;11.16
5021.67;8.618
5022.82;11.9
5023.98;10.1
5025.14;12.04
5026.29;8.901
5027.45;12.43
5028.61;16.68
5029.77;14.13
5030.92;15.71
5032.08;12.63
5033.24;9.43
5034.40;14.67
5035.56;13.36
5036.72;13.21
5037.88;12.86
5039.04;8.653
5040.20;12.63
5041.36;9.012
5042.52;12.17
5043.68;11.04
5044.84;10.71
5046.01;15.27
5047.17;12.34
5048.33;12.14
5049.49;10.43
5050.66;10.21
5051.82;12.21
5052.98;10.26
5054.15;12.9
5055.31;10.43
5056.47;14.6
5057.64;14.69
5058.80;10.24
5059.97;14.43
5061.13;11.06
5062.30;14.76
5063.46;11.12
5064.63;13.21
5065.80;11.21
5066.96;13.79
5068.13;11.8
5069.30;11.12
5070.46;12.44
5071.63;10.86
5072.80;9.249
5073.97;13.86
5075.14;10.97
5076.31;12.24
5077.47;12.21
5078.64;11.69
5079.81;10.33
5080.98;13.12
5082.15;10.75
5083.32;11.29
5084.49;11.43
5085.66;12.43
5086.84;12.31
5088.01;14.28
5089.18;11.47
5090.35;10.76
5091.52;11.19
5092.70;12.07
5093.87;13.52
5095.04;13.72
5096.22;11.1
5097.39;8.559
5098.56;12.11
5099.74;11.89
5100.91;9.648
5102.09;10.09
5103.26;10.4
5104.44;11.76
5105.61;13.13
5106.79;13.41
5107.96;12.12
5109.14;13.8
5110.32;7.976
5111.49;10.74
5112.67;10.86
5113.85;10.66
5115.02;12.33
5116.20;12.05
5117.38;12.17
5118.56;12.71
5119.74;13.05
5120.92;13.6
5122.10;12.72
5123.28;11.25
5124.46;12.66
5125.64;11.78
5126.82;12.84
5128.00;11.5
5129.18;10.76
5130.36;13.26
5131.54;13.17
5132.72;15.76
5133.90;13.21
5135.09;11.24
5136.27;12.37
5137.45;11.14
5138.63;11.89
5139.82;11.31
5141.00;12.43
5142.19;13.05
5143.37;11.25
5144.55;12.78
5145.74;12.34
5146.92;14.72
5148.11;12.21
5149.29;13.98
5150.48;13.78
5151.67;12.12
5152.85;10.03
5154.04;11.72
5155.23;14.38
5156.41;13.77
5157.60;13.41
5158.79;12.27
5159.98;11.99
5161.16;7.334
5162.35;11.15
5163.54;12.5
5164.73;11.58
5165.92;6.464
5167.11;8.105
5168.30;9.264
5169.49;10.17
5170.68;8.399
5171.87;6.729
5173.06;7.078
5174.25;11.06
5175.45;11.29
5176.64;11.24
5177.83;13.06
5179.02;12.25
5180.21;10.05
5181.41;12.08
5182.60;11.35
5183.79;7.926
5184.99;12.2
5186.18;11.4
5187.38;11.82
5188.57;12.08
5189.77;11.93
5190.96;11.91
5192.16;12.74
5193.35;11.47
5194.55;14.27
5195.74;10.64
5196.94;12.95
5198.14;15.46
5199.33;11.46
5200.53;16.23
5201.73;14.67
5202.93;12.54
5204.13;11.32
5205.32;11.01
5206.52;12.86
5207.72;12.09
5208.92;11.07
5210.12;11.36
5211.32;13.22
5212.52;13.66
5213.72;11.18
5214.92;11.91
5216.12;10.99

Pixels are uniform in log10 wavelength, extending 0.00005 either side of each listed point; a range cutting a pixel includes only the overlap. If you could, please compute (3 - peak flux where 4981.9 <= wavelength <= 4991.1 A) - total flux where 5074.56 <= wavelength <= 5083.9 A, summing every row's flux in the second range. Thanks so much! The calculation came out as -105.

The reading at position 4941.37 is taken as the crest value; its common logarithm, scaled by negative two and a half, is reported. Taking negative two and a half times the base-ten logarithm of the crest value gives -2.69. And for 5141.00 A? -2.74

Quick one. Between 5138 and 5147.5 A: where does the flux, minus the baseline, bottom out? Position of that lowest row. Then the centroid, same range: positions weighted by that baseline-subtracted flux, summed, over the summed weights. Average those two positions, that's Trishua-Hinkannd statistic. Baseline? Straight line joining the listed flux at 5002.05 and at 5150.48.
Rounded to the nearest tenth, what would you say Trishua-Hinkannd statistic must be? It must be 5142.4 A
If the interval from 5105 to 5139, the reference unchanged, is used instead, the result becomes 5115.6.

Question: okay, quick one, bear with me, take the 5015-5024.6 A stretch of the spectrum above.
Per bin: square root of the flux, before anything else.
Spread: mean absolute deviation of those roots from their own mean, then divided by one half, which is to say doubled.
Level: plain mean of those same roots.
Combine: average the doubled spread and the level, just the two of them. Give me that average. 1.79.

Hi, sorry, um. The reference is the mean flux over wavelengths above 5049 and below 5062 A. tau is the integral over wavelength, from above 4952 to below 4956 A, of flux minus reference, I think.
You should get 10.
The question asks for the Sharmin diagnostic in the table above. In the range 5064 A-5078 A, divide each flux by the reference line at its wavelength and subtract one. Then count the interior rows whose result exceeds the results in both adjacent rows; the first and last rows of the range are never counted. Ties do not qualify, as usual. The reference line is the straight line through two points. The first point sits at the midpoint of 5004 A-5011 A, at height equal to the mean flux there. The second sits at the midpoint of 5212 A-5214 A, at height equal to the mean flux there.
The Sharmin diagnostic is 4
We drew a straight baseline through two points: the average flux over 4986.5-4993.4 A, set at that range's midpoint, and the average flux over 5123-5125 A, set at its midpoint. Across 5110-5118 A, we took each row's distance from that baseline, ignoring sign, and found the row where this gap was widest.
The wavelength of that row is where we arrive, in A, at 5110.32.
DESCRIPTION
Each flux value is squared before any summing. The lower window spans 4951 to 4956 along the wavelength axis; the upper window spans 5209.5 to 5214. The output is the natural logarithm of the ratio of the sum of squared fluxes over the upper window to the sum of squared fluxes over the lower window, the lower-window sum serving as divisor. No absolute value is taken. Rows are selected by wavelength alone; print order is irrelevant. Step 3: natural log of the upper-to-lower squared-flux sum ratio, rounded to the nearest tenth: -0.4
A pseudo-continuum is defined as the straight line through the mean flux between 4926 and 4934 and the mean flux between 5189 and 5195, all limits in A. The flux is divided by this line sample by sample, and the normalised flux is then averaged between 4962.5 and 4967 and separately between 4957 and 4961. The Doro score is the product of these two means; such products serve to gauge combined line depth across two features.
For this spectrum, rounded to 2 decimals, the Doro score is 0.86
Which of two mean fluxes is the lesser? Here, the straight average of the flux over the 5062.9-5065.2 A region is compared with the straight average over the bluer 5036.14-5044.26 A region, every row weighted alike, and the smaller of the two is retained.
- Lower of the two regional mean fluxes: 11.4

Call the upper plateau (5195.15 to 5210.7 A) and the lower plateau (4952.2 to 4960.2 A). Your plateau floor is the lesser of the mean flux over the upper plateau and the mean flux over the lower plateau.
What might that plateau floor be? 12.6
